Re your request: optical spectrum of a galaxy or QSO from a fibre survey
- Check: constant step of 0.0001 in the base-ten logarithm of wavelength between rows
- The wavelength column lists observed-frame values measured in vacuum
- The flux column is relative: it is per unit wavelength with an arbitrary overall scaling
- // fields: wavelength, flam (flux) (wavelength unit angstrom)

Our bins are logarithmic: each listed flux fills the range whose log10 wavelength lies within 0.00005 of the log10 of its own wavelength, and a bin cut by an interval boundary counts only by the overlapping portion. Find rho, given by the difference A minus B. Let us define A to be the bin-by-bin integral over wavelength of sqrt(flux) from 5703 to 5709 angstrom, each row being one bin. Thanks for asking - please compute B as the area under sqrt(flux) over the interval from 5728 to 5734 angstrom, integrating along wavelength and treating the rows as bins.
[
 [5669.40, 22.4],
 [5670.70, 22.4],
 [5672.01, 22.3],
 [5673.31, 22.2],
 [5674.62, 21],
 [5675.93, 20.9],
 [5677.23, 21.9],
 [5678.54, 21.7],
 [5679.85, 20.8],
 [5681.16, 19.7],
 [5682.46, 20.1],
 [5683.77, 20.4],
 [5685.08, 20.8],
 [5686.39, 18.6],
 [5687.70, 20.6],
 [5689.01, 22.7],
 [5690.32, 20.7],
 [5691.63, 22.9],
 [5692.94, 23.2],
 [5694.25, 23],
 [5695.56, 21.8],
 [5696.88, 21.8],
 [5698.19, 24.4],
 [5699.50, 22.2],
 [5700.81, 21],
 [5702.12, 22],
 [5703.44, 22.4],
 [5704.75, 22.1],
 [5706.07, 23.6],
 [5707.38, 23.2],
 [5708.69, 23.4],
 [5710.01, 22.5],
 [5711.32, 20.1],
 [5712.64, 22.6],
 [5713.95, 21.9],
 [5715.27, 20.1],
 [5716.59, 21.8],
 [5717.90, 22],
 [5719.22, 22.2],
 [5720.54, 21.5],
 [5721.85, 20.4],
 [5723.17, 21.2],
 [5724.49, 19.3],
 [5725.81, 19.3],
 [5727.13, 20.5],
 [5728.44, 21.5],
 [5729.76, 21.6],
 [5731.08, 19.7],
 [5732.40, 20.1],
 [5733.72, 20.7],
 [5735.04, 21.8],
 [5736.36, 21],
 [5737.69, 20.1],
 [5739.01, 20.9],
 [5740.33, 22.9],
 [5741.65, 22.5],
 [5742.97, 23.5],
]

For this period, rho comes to 1.5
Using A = 29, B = 27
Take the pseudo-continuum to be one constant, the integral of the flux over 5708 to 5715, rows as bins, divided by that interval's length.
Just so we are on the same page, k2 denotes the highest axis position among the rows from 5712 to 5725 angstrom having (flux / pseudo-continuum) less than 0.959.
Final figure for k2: 5724.49 angstrom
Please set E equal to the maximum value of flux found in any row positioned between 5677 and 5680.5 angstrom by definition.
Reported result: 21.9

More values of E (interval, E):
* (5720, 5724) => 21.5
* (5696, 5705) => 24.4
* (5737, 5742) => 22.9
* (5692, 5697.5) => 23.2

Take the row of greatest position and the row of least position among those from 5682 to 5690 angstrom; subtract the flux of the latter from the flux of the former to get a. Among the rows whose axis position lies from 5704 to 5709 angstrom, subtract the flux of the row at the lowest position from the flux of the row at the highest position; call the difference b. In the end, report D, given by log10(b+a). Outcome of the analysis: 0.59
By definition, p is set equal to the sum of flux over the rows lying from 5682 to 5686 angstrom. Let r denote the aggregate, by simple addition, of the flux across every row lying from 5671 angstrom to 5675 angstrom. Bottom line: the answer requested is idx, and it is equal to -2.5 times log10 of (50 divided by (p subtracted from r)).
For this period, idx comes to -2.7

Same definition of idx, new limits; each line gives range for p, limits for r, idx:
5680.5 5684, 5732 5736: -3.3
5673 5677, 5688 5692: -3.4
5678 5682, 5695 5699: -2.3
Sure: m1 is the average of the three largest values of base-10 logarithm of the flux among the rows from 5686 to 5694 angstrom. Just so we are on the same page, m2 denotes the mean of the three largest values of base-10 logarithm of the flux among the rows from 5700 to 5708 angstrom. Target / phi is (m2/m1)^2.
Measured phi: 1.00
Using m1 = 1.36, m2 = 1.36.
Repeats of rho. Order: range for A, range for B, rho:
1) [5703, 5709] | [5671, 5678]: -3.8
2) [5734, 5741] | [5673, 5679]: 4.5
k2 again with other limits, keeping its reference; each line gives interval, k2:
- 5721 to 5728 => 5727.13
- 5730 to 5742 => 5739.01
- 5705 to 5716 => 5715.27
